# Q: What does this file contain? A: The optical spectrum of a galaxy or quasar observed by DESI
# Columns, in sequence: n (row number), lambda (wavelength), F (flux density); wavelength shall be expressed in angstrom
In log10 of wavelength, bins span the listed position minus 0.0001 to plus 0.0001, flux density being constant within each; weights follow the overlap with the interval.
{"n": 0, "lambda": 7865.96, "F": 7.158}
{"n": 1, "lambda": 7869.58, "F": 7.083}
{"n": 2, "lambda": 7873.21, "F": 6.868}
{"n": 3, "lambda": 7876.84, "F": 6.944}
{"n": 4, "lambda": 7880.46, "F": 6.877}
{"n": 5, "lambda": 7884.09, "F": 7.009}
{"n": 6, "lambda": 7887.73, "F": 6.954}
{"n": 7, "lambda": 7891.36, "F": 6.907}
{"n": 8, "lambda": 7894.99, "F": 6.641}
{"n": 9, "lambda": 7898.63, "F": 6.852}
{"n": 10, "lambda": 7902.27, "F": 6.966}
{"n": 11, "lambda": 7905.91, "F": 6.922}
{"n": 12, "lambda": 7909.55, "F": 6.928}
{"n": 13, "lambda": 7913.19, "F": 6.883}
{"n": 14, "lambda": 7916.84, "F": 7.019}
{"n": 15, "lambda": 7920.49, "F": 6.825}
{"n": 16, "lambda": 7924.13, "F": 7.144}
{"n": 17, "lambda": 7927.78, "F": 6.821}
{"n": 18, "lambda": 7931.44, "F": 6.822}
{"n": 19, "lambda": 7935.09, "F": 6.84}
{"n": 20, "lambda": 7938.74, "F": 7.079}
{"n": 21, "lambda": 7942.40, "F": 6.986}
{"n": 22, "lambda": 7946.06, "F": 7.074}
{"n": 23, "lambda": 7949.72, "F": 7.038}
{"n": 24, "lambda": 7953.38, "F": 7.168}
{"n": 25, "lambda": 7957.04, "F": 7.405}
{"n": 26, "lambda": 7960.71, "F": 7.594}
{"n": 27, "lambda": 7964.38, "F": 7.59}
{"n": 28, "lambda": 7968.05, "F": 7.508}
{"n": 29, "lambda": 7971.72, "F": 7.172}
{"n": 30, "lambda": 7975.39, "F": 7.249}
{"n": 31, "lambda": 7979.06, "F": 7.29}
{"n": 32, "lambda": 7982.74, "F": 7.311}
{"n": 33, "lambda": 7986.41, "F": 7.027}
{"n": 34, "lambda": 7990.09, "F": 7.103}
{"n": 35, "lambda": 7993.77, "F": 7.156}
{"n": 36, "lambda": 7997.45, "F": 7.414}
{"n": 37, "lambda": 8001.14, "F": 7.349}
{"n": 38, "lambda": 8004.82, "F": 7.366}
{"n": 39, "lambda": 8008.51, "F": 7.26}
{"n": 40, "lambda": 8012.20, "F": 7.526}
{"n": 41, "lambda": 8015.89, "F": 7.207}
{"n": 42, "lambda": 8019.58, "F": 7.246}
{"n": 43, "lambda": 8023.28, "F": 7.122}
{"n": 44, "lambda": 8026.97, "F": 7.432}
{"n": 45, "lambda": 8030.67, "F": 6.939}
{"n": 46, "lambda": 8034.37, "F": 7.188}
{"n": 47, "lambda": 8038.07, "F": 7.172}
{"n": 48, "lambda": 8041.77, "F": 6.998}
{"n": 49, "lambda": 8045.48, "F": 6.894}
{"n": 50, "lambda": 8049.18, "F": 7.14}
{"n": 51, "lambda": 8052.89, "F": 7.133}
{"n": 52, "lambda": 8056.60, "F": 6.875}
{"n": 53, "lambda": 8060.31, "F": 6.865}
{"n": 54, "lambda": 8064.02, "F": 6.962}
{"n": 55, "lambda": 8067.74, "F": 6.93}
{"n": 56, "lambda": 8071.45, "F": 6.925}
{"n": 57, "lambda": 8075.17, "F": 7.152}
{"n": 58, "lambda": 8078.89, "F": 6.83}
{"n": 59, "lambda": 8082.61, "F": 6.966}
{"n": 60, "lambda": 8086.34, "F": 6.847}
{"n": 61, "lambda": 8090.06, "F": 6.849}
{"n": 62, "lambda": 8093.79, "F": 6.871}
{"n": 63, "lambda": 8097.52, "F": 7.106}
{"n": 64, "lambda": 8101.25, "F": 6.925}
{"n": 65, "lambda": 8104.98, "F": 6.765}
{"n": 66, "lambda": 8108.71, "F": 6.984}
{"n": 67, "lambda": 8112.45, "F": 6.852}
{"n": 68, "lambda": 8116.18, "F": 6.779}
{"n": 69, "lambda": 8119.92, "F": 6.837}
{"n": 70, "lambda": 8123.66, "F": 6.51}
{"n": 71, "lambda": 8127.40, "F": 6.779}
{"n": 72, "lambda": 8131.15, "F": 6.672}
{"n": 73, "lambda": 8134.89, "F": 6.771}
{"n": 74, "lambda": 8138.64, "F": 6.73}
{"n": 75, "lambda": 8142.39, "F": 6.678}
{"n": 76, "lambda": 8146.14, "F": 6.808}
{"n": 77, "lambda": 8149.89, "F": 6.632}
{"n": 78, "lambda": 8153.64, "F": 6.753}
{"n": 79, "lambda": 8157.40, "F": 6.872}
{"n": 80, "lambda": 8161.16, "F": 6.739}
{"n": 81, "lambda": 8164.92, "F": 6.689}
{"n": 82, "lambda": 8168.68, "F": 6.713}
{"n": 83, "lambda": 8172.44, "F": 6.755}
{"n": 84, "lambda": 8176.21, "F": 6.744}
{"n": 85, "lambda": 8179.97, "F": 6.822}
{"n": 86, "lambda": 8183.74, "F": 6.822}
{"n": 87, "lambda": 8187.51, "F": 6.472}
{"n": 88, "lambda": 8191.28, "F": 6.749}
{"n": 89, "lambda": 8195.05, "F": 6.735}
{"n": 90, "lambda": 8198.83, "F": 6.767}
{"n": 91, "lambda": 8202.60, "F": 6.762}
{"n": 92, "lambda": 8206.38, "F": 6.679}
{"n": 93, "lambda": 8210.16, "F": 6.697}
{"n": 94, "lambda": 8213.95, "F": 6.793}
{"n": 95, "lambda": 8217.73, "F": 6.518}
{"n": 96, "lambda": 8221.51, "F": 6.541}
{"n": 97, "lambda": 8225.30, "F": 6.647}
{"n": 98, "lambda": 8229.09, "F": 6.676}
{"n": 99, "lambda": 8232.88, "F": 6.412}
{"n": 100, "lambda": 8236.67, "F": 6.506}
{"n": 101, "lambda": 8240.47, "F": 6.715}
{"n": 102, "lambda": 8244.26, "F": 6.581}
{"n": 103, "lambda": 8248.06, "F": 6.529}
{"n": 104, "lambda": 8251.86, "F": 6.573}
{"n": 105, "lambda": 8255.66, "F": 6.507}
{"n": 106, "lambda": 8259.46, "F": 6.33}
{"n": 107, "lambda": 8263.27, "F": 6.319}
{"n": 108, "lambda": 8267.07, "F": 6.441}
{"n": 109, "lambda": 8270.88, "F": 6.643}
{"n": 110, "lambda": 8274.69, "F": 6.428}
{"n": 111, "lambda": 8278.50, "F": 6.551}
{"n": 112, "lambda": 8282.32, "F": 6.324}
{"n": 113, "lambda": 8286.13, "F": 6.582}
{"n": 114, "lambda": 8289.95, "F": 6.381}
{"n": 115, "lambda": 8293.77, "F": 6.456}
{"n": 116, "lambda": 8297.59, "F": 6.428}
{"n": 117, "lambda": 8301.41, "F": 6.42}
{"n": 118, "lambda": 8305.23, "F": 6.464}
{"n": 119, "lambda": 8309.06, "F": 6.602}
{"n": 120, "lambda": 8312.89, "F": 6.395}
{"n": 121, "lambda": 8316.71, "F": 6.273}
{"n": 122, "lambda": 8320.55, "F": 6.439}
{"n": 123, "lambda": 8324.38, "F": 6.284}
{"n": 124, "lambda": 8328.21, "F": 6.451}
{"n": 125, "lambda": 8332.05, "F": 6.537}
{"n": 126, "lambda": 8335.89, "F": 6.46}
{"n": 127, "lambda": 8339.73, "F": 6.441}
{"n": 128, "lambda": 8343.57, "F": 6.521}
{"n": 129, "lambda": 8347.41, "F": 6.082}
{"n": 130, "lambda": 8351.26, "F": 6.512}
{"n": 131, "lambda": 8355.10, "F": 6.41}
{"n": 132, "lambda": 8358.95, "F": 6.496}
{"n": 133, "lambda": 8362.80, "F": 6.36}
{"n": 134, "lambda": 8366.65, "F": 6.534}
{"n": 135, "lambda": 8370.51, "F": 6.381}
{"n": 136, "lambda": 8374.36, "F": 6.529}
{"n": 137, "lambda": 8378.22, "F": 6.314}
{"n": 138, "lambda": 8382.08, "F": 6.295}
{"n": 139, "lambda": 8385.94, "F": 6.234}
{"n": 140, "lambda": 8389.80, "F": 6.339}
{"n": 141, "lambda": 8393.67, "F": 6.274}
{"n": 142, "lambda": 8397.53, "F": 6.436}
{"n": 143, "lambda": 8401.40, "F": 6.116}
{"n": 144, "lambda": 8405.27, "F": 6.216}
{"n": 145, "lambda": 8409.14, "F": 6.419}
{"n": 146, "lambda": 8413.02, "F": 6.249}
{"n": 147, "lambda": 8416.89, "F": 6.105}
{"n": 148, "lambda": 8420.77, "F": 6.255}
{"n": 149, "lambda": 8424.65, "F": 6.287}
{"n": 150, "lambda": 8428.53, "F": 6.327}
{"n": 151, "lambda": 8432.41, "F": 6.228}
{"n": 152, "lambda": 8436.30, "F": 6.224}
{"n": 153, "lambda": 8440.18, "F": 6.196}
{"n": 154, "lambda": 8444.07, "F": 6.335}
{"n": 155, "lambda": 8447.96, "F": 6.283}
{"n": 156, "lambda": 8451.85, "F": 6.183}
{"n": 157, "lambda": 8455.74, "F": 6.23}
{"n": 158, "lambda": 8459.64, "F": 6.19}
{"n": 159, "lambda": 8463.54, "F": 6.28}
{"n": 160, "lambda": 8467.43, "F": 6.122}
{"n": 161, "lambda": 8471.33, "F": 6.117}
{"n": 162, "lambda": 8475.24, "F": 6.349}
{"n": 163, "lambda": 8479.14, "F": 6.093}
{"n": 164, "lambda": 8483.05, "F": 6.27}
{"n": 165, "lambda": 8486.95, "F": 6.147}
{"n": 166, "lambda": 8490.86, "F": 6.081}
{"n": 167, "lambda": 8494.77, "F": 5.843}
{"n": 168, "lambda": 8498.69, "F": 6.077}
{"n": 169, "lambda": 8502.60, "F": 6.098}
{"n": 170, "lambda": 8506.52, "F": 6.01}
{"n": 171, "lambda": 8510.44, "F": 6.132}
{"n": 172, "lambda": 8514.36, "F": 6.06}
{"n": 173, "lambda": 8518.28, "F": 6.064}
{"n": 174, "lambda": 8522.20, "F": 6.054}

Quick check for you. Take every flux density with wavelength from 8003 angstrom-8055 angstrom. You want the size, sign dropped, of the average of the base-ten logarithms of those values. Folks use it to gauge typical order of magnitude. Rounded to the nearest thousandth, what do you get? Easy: 0.856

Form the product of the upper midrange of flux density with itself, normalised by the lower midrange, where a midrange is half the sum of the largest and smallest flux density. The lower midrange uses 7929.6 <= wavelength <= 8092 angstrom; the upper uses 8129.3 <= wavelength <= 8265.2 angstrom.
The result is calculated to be 6.04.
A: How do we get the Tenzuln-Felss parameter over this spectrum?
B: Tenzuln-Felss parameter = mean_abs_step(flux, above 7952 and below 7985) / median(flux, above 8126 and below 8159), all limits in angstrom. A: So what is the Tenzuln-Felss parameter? 0.018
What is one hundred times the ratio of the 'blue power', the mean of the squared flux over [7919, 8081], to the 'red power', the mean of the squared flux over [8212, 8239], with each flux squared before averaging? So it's 118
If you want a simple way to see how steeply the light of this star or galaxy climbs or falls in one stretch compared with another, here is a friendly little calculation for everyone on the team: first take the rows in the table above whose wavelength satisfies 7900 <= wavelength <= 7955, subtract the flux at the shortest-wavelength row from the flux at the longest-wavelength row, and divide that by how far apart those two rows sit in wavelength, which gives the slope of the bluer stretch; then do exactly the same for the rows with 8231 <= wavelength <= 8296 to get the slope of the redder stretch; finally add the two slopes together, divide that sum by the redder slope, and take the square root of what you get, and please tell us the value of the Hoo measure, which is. 2.5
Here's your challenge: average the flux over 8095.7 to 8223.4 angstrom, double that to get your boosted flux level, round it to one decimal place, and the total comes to 13.5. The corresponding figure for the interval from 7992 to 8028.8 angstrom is 14.6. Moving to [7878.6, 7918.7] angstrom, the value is 13.8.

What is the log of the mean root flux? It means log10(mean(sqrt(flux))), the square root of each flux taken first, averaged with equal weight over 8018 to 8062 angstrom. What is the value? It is 0.425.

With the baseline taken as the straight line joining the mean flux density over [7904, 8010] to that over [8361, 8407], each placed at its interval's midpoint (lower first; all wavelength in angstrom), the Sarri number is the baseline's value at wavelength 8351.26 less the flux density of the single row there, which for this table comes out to -0.11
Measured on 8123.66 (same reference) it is 0.32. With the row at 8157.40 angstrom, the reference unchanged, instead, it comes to -0.10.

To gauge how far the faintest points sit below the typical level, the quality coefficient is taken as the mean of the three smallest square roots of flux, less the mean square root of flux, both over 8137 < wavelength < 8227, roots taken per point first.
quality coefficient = -0.039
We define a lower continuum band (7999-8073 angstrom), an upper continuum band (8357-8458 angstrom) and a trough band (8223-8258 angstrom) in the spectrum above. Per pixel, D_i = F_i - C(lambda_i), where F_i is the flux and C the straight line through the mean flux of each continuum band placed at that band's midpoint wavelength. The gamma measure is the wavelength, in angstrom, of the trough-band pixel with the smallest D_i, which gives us 8232.88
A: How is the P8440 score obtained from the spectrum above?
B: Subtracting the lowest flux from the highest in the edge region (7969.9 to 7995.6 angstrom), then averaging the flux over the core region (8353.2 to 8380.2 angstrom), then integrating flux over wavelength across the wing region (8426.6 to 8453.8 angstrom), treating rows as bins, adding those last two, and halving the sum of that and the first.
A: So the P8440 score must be 88.4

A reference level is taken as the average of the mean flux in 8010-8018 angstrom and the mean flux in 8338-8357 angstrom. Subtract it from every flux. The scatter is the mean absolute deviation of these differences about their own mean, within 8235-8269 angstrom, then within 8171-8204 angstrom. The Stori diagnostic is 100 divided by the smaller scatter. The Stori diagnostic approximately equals 1692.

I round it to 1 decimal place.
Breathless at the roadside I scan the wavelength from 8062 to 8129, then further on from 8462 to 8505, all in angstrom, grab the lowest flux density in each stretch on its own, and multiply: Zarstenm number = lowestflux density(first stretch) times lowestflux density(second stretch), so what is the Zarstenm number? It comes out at 38.0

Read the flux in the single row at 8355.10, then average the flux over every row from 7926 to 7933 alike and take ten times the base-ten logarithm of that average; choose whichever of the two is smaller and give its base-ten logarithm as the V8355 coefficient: 0.807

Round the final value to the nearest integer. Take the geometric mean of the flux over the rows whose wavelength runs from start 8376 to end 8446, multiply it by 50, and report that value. 313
